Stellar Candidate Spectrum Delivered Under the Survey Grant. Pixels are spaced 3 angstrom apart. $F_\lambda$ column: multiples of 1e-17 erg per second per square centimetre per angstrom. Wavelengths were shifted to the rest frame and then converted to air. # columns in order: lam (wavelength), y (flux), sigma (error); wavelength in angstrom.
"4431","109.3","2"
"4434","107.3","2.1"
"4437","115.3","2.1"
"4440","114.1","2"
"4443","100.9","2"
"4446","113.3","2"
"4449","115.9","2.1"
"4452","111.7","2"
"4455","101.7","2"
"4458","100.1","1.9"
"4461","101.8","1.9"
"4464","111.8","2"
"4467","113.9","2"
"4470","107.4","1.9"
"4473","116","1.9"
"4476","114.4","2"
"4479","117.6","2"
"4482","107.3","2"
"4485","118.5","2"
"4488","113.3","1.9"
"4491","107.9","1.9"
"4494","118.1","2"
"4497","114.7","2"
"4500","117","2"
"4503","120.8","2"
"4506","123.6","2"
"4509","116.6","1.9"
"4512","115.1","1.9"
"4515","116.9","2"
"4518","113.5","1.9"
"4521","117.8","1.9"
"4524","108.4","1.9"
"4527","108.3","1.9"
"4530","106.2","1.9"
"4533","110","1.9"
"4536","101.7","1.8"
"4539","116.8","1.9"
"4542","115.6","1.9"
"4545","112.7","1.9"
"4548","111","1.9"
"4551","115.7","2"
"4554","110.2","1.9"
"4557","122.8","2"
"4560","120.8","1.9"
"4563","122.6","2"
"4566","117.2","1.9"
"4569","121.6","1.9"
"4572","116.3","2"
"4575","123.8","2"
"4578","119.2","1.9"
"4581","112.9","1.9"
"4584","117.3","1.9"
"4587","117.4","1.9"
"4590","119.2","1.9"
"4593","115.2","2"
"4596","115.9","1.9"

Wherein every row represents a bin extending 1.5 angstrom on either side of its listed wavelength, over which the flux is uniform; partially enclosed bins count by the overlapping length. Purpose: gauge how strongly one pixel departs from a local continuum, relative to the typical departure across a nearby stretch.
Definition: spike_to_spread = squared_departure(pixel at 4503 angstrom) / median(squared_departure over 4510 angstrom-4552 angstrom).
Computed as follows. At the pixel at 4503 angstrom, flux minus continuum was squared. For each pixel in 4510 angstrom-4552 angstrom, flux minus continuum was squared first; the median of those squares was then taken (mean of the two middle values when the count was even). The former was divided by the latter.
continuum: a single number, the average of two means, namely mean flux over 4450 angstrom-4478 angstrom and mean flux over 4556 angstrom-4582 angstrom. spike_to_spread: 5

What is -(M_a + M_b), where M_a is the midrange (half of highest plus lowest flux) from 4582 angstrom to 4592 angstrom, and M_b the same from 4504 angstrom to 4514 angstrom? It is -238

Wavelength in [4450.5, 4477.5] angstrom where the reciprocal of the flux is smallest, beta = 4473 angstrom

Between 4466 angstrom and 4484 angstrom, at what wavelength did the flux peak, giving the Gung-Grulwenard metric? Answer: 4479 angstrom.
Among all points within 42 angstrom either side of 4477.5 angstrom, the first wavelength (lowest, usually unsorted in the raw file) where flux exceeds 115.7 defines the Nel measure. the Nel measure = 4449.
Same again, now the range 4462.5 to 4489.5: 4473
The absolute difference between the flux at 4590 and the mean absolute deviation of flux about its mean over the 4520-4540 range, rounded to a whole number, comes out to 115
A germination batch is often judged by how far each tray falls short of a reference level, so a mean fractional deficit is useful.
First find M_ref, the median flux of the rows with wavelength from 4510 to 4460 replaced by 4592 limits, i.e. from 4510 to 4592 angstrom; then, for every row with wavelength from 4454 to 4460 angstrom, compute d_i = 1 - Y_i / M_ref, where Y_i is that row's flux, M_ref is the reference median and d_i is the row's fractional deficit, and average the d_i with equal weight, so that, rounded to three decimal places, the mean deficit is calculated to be 0.132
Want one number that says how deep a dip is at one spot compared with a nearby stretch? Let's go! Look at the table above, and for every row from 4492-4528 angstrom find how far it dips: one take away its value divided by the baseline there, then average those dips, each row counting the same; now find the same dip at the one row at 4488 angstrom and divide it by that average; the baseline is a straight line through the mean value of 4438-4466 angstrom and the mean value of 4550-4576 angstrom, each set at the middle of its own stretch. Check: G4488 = 0.8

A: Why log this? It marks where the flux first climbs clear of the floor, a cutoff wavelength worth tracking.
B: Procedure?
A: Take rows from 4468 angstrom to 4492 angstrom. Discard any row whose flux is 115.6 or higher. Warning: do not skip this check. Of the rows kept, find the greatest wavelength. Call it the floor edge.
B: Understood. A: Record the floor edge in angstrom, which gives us 4491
